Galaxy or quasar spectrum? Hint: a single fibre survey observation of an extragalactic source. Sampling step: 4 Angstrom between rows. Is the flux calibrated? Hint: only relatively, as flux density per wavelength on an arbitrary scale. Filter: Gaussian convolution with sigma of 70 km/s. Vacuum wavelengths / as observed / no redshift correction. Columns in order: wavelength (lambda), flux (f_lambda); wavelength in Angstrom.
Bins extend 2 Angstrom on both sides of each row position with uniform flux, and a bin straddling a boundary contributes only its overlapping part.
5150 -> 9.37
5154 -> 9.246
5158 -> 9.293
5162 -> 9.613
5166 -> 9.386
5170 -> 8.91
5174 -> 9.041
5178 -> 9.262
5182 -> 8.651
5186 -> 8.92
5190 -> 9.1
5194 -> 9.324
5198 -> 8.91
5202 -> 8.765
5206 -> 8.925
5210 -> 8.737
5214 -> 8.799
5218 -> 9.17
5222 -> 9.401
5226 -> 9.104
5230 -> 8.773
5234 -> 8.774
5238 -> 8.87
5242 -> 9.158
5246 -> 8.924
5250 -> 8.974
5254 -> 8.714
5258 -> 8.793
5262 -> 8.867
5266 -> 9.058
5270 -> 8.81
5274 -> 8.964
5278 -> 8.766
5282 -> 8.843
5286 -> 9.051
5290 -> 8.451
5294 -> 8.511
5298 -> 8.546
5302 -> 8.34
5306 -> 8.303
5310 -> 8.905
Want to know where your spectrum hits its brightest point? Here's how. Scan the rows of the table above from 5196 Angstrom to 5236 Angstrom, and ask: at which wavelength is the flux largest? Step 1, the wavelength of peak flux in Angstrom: 5222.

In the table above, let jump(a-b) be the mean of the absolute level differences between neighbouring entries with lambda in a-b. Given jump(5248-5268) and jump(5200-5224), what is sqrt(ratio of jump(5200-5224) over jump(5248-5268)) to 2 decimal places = 1.16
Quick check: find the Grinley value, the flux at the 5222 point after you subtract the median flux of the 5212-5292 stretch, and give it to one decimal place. 0.5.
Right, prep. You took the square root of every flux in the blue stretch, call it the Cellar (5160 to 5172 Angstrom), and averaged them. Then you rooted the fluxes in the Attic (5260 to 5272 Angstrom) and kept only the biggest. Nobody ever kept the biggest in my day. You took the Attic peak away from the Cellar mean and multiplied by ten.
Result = 0.40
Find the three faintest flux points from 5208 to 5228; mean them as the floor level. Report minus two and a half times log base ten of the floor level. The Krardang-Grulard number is -2.37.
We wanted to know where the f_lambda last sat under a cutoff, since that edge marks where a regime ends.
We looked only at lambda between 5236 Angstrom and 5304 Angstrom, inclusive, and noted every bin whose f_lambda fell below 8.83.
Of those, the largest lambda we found 5302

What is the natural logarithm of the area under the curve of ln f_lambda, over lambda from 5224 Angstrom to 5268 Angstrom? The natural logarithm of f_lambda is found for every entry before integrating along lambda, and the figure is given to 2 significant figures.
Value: 4.6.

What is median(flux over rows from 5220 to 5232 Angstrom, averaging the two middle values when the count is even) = 9.10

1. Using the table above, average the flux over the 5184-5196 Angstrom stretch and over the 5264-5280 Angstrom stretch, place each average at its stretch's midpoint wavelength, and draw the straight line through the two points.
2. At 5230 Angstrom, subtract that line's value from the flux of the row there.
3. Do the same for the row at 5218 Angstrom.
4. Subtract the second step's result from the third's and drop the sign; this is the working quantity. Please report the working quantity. 0.37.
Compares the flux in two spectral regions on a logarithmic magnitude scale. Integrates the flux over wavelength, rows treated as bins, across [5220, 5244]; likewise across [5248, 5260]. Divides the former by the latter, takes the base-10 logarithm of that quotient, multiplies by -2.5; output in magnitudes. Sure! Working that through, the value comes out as -0.78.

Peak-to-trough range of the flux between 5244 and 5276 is 0.34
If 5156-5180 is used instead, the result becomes 0.70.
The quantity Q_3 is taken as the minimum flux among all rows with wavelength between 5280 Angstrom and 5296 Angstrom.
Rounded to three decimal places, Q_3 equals 8.451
